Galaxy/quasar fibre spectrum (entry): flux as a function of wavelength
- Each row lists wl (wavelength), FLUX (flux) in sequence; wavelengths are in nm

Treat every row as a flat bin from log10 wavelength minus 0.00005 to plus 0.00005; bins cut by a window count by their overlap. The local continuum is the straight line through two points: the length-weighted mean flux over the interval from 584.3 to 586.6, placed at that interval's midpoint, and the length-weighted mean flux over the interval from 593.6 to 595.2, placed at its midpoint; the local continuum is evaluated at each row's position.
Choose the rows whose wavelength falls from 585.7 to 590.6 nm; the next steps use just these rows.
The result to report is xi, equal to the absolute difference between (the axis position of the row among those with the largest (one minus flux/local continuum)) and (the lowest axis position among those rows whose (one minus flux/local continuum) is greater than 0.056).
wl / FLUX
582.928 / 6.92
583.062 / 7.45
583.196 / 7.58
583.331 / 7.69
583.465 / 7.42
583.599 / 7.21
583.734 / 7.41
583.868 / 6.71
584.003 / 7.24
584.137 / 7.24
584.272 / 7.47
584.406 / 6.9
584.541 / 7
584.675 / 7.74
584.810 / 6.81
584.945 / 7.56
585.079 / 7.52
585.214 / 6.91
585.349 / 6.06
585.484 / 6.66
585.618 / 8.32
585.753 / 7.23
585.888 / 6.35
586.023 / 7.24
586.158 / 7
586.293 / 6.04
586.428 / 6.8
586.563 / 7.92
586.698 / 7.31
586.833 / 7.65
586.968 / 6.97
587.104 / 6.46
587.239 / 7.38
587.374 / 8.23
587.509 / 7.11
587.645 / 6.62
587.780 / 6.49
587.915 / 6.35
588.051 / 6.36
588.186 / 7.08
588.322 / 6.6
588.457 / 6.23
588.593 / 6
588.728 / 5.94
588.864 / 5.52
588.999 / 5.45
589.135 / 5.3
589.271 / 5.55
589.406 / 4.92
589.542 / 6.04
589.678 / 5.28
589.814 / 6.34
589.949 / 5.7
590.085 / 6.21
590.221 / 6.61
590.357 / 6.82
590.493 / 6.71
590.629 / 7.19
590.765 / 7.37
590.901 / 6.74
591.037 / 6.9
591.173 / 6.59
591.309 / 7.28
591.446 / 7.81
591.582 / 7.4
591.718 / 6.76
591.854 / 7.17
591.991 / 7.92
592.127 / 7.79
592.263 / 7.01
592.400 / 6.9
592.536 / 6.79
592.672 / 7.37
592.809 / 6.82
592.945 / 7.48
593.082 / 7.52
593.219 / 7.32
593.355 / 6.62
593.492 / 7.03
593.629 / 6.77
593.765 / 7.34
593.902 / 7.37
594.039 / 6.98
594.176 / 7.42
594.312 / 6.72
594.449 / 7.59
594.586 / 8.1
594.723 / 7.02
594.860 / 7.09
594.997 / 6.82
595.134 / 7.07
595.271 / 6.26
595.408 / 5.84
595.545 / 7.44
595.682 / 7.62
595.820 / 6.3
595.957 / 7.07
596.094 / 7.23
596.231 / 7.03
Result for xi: 3.52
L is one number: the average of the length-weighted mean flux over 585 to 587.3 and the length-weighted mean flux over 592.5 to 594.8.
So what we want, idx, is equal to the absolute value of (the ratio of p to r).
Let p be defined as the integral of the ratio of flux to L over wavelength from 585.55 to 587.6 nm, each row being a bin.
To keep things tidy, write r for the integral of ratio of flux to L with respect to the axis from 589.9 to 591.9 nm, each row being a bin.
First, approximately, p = 2.07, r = 1.93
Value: 1.07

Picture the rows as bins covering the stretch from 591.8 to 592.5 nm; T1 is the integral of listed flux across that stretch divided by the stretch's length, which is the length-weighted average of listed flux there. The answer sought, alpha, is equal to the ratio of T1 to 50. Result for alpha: 0.147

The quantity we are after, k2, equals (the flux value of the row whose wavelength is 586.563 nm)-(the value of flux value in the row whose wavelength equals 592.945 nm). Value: 0.4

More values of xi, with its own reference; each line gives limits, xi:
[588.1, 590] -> 1.08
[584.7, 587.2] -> 0.94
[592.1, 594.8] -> 0.00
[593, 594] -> 0.00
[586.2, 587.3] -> 0.00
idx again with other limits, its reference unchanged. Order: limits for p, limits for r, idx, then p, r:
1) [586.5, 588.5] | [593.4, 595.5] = 0.95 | 1.96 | 2.07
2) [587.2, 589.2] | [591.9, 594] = 0.85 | 1.81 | 2.12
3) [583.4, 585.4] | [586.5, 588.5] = 1.02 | 2.01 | 1.96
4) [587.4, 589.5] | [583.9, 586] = 0.86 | 1.81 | 2.10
